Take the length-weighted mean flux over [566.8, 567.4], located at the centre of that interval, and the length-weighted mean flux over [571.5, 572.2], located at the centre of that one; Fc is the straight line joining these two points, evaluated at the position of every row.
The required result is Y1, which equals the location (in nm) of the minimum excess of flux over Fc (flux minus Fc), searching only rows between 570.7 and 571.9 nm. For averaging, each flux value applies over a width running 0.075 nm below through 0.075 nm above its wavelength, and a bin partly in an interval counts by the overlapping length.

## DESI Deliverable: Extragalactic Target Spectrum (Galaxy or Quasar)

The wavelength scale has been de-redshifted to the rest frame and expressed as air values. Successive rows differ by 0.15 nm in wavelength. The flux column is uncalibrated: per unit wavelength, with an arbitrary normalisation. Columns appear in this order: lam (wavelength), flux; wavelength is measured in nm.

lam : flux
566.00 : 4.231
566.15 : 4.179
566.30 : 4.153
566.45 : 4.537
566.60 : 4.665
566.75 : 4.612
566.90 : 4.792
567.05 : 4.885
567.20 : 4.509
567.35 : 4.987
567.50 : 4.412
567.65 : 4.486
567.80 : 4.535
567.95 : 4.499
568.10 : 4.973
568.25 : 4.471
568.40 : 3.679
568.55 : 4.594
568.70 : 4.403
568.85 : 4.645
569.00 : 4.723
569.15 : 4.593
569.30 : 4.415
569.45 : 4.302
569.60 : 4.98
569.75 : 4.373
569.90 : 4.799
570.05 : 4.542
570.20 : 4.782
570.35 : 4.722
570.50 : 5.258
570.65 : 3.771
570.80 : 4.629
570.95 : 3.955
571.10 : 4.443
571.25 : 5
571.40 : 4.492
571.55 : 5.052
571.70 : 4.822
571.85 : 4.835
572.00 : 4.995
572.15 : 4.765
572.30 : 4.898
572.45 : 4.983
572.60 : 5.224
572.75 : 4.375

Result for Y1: 570.95 nm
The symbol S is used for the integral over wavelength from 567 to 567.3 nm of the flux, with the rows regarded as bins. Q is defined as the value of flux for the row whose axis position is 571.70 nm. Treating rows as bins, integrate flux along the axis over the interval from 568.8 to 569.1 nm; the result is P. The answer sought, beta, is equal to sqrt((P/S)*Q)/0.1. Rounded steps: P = 1.40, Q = 4.822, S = 1.41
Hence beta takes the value 21.9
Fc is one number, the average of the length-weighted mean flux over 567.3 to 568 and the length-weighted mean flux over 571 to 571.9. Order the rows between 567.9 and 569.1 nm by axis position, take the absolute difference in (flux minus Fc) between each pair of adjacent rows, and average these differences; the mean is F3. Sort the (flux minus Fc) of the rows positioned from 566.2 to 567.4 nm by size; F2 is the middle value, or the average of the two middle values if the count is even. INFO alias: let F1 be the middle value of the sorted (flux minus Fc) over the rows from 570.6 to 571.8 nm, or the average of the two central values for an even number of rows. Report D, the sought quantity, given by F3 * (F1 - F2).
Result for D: -0.04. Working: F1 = -0.100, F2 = -0.02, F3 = 0.46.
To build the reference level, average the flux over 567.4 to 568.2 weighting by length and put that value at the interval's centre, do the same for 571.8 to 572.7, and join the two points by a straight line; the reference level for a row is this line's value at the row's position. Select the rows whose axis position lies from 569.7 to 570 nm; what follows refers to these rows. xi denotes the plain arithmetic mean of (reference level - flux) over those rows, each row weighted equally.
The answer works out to 0.16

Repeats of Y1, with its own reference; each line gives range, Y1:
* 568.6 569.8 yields 569.45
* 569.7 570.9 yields 570.65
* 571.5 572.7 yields 572.15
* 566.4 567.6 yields 567.50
